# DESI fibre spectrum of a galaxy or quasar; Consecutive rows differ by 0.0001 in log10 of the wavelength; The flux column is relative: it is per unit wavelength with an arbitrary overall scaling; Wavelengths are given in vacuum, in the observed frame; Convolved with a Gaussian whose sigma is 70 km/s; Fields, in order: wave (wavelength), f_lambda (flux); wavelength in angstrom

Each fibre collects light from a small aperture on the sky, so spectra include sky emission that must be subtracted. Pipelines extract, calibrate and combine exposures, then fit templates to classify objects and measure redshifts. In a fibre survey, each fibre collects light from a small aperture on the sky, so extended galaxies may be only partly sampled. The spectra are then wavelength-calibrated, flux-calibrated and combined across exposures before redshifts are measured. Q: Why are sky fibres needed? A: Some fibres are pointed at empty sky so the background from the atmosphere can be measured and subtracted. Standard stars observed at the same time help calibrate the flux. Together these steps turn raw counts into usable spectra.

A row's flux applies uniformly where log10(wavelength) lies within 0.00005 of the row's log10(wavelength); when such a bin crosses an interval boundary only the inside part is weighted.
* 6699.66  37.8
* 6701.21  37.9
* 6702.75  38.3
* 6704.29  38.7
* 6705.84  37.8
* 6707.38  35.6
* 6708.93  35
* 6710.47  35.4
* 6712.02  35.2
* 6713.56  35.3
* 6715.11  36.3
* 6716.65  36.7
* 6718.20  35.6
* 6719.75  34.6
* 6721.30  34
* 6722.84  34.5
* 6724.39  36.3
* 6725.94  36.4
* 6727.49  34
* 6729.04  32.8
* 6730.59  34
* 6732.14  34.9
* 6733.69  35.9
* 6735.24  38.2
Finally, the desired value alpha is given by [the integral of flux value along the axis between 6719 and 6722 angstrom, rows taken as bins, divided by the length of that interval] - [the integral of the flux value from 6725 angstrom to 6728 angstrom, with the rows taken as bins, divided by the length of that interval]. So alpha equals -1.1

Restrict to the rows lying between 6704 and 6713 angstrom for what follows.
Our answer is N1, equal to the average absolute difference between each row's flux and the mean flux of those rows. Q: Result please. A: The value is 1.31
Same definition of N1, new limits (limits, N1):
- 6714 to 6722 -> 0.91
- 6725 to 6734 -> 1.07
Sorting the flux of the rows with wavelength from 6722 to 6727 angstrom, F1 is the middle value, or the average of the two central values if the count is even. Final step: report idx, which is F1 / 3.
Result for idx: 12.1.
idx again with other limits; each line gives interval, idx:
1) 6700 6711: 12.6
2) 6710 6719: 11.8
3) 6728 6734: 11.5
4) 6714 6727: 12.0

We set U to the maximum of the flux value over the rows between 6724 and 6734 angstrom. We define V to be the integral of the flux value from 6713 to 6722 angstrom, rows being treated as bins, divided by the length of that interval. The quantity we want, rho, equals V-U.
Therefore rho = -1.0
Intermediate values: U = 36.4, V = 35.4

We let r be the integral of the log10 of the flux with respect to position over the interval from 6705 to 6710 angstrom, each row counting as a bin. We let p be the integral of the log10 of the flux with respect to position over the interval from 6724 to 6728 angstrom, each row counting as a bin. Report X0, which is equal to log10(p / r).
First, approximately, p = 6.2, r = 7.8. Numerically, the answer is -0.10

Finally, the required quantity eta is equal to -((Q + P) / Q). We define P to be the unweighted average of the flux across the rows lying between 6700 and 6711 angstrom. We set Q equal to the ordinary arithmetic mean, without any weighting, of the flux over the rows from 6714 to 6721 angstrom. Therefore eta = -2.03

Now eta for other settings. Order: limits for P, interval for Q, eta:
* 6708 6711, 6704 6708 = -1.94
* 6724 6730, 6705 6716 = -1.97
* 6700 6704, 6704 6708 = -2.02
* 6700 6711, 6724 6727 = -2.02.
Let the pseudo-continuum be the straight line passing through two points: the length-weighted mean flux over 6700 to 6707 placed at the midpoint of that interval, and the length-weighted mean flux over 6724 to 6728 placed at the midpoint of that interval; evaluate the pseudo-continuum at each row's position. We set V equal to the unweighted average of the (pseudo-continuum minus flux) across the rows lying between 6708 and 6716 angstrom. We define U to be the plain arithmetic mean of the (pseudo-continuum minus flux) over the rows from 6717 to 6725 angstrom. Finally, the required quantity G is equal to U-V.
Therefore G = -0.56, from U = 1.08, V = 1.6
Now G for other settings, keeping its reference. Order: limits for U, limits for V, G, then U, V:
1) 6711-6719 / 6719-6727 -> 0.17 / 0.93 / 0.8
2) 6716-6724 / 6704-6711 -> 0.09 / 1.17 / 1.1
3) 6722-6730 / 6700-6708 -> 0.53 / 0.78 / 0.2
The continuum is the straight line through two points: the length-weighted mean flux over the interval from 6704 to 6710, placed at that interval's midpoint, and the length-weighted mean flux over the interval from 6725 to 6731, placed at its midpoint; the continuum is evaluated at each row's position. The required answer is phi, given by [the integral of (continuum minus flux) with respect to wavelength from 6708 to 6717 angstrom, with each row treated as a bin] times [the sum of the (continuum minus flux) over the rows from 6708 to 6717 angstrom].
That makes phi 6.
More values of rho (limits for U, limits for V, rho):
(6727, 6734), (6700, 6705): 2.3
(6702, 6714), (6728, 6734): -4.4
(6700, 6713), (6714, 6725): -3.3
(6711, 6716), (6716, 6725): -1.1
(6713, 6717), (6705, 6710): -0.6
